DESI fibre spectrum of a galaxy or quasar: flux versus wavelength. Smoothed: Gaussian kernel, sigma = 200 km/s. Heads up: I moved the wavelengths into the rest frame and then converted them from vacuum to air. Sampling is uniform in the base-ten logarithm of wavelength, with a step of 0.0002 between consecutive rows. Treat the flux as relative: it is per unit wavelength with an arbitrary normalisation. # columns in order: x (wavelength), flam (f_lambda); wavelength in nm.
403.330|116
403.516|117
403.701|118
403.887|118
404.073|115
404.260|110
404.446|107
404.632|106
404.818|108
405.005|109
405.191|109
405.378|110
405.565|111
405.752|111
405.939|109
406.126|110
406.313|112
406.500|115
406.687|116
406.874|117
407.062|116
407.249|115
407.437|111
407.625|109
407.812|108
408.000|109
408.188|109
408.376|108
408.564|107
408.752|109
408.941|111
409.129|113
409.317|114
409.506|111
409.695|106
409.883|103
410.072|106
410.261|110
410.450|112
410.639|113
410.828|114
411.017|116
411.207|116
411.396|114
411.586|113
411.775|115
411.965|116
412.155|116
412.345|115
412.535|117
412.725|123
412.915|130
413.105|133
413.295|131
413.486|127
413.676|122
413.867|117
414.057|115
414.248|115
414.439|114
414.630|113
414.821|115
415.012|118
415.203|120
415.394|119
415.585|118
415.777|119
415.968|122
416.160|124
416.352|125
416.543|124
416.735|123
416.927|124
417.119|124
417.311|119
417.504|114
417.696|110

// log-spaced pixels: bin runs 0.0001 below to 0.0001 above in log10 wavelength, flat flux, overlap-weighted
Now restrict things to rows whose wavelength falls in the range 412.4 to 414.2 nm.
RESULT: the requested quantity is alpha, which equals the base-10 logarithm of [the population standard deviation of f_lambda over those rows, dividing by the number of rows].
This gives 0.80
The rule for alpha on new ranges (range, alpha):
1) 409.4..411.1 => 0.61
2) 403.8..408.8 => 0.52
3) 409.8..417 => 0.80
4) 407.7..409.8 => 0.37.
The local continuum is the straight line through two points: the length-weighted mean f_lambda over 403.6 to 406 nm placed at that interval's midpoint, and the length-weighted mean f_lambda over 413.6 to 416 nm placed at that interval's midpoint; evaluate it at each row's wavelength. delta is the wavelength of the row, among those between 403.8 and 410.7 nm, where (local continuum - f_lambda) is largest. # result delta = 409.883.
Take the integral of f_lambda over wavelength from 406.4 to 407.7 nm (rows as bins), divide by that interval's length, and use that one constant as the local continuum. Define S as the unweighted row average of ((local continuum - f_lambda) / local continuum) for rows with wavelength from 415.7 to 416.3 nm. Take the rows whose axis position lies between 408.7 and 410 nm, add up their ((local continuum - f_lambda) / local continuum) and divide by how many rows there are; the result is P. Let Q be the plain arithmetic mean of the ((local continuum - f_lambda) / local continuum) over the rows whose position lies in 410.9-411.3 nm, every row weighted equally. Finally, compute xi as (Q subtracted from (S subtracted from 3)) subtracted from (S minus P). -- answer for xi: -3.19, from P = 0.041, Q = -0.016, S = -0.07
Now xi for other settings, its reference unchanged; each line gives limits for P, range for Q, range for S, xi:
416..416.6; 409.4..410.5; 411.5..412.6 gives -2.88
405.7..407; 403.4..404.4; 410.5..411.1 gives -3.03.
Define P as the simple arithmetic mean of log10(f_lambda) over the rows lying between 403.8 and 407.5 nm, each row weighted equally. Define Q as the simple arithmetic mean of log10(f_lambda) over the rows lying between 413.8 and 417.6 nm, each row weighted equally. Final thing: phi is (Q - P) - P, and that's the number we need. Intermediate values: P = 2.05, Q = 2.08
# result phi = -2.02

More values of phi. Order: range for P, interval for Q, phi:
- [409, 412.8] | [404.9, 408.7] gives -2.06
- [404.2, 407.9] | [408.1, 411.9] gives -2.04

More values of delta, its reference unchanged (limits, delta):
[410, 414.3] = 410.072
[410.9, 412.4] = 411.586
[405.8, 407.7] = 407.625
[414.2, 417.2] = 414.630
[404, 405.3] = 404.632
